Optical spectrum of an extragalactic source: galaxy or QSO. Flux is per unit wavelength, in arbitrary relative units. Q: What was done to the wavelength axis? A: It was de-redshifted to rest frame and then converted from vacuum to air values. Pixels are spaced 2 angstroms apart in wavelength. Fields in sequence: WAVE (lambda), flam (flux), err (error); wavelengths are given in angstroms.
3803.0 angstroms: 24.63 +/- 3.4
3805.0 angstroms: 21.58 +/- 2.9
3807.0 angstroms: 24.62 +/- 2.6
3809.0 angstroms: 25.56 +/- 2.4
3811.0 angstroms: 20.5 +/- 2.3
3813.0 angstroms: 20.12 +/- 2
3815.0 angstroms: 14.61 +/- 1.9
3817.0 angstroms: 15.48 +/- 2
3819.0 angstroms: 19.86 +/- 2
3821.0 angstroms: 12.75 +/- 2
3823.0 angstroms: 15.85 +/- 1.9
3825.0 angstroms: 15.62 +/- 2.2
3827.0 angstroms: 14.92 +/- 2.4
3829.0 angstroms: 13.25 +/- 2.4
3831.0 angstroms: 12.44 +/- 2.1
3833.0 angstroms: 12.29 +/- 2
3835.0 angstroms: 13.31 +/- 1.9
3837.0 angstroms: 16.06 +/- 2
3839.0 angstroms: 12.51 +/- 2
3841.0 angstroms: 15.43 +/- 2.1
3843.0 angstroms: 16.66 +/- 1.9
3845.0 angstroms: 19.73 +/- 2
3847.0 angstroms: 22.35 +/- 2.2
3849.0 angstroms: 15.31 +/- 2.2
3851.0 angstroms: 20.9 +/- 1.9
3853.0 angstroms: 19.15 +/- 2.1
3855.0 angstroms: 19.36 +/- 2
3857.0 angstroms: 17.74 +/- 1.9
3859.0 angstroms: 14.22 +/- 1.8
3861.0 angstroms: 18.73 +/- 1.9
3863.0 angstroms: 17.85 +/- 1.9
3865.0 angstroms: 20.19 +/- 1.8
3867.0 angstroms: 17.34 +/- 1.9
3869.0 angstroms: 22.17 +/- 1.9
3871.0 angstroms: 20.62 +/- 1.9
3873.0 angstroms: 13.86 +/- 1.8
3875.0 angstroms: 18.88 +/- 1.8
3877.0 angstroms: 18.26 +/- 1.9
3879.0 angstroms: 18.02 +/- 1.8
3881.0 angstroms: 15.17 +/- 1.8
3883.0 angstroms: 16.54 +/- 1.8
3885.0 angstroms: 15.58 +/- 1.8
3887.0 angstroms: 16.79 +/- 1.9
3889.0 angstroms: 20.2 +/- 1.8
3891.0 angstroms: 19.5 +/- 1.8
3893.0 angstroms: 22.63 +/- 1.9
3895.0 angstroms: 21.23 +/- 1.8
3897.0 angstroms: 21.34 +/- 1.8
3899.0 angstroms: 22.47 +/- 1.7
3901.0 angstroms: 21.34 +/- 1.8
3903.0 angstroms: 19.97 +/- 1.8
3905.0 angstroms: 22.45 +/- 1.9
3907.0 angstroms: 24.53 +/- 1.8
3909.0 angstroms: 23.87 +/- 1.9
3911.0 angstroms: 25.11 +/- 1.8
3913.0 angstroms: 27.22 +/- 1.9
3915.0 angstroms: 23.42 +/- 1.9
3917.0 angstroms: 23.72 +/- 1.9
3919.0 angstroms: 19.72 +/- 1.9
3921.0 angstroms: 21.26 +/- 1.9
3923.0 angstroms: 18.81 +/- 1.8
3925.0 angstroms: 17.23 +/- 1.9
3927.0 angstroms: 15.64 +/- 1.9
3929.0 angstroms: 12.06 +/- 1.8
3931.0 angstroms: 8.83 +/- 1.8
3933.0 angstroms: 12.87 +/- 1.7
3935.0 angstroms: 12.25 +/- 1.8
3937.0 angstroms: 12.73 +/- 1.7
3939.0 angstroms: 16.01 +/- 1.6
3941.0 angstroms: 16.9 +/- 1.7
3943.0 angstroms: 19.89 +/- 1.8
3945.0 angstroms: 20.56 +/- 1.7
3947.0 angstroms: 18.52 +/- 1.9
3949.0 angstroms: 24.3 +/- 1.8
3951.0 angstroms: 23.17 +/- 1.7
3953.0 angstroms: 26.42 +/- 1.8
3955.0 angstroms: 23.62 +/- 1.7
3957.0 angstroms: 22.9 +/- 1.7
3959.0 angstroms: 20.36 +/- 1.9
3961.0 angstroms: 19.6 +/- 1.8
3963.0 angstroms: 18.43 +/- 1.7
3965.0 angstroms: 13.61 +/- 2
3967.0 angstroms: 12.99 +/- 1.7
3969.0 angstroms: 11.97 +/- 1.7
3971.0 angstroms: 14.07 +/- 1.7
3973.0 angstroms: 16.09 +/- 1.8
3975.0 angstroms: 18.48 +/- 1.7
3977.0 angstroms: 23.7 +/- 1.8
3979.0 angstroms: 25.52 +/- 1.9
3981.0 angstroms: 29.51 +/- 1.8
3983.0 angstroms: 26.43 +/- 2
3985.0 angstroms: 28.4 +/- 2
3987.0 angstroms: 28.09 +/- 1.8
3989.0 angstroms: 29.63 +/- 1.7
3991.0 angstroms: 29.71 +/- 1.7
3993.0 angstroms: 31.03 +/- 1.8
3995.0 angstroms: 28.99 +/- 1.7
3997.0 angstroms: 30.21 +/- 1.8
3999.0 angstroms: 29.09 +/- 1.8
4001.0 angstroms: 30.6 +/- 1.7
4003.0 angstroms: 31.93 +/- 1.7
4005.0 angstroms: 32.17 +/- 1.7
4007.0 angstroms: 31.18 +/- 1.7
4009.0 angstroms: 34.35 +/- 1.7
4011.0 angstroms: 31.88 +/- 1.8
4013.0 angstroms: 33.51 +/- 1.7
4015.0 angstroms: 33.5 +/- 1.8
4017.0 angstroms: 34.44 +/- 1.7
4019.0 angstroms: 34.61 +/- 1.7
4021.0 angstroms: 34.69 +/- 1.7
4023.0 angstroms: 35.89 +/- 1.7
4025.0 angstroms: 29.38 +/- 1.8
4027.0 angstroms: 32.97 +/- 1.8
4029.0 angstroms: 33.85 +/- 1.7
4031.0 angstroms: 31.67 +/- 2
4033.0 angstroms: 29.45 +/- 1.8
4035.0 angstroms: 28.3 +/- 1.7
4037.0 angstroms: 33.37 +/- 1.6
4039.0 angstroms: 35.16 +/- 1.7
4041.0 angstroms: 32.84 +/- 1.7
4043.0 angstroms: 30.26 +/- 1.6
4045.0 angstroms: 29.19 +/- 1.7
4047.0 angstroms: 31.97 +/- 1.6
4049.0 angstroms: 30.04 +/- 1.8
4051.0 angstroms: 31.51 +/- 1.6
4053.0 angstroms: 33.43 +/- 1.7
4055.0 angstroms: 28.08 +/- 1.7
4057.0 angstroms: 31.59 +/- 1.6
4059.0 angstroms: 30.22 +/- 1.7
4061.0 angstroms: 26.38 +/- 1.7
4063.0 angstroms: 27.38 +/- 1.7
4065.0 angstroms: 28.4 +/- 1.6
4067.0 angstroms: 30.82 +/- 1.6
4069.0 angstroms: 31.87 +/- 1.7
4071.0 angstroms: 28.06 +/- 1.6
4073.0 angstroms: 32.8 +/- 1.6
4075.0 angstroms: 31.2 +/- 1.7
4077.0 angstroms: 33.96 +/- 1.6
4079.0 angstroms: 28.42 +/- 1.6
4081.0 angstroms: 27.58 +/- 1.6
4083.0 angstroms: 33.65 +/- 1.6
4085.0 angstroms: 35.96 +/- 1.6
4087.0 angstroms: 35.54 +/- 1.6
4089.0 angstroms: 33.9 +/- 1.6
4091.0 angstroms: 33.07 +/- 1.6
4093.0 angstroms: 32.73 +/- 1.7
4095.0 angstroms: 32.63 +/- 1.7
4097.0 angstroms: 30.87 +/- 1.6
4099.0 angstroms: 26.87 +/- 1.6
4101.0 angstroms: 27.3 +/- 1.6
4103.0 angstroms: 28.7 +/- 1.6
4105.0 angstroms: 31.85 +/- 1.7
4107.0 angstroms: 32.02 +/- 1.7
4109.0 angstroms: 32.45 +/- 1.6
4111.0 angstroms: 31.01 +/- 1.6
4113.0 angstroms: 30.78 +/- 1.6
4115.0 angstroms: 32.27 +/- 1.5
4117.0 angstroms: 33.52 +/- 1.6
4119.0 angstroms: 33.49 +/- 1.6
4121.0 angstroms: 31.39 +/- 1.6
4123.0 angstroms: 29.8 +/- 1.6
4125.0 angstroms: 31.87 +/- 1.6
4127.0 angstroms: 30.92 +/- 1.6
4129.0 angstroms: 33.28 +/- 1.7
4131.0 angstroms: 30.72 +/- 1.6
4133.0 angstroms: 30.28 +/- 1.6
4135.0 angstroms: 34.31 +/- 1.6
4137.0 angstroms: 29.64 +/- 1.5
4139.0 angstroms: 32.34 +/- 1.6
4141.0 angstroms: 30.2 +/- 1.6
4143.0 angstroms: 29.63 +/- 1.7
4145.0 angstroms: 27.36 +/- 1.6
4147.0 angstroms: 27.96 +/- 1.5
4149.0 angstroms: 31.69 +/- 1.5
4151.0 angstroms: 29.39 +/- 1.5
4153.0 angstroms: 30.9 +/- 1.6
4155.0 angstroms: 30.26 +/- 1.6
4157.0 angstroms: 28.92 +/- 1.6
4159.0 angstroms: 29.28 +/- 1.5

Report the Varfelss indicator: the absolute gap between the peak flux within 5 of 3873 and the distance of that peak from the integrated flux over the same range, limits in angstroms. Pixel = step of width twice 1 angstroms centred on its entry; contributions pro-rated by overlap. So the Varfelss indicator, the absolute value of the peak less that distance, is 143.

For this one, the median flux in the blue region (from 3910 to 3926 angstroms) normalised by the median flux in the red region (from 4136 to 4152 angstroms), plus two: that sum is 2.75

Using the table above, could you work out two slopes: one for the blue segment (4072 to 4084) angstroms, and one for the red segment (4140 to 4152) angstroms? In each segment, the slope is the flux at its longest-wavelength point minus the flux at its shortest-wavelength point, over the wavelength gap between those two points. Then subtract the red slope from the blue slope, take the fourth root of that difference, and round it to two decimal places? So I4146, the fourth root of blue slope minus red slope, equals 0.64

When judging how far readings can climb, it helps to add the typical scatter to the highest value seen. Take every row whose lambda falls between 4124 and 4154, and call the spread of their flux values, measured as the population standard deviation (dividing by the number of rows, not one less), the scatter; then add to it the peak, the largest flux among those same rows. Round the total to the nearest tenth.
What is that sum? 36.1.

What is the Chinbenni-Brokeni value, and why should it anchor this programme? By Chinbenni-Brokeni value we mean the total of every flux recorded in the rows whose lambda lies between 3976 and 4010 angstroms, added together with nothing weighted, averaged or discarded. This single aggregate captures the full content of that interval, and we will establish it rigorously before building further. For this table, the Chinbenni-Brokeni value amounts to 501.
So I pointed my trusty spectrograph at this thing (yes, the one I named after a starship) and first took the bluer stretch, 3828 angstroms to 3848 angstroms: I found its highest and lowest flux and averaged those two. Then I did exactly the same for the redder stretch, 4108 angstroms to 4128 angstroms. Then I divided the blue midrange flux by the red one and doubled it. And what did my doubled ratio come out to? 1.09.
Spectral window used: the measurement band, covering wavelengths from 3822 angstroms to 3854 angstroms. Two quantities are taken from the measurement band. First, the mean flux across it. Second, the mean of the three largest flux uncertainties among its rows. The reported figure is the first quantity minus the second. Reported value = 14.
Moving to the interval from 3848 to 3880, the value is 16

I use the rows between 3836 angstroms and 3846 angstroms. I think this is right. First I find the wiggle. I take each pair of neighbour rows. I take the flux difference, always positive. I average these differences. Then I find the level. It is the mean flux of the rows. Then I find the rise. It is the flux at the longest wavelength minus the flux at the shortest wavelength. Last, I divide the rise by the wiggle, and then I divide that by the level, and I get 0.08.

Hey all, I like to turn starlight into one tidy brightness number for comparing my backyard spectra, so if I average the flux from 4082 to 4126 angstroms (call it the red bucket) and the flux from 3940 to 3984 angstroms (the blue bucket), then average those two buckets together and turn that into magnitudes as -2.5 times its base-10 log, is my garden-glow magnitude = -3.54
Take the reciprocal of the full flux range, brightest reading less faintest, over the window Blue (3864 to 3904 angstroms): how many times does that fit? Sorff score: 0.114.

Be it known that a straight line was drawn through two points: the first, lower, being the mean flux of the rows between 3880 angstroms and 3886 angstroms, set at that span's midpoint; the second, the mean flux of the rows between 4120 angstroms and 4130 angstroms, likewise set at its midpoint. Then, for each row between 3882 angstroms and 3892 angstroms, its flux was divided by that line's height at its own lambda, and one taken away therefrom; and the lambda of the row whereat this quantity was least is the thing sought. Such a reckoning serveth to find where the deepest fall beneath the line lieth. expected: 3885.0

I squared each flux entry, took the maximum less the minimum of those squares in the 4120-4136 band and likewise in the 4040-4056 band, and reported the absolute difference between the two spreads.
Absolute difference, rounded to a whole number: 40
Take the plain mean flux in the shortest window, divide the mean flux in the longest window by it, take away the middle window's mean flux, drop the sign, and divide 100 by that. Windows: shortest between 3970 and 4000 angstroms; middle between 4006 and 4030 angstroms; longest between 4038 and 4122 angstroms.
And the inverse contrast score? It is 3.1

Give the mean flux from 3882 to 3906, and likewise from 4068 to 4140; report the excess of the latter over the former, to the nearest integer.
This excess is 12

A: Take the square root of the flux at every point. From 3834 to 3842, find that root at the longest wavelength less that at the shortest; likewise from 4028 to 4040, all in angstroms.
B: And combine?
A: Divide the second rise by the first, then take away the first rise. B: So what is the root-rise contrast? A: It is 0.1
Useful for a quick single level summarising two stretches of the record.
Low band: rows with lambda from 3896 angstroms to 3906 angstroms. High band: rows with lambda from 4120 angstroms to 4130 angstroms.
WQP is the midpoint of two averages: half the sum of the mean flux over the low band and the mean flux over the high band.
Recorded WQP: 26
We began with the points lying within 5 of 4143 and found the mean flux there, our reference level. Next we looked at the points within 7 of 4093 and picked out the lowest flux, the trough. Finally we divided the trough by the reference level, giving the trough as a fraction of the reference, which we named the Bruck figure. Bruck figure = 0.9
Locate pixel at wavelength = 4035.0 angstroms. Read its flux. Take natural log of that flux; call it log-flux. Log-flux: 3.34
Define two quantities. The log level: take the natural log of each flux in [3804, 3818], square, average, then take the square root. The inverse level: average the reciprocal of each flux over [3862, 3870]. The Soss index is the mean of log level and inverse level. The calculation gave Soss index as 1.53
